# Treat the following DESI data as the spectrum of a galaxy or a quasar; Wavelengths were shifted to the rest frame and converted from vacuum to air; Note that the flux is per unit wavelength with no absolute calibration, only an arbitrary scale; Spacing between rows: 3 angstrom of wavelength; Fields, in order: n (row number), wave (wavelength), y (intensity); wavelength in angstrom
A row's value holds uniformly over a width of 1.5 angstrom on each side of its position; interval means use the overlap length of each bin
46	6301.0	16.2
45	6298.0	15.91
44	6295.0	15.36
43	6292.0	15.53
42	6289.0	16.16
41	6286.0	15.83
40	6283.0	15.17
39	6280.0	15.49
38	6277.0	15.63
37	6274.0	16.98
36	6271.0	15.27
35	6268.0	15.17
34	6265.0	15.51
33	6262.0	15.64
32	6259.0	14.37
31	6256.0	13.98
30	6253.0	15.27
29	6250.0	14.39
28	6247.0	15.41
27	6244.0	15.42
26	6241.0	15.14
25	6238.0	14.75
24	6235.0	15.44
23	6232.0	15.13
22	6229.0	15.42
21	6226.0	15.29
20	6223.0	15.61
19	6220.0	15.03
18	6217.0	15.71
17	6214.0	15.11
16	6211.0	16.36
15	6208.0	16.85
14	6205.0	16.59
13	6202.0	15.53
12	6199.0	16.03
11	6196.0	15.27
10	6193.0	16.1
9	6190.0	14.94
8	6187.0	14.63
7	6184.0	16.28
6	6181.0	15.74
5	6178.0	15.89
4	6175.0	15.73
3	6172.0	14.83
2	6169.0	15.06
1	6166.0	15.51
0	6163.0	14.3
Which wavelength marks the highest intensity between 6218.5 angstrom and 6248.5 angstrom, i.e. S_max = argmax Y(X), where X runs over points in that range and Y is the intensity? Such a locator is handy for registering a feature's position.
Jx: 6223.0 angstrom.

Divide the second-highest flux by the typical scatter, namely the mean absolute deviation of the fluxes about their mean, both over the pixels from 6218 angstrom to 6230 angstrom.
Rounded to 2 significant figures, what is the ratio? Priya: 87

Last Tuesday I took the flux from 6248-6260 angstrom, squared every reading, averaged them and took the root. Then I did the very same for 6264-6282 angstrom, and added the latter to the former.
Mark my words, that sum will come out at 30.2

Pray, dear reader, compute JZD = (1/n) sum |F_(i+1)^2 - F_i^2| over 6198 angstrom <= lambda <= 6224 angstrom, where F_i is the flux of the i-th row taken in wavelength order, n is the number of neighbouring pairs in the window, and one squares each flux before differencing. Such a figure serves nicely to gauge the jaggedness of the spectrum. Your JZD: 21.4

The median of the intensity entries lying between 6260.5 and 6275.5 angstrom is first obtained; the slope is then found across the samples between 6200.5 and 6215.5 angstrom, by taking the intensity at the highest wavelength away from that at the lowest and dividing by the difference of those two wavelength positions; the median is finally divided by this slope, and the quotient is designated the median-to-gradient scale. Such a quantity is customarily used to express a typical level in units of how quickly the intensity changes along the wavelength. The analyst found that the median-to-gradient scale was -443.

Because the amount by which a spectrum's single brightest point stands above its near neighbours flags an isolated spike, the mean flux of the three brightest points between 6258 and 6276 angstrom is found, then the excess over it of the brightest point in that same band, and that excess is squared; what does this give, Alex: 0.88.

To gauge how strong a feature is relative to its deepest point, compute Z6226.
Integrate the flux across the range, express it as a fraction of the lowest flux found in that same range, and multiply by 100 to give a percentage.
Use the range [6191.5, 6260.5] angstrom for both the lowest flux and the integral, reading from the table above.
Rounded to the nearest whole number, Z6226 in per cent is 7601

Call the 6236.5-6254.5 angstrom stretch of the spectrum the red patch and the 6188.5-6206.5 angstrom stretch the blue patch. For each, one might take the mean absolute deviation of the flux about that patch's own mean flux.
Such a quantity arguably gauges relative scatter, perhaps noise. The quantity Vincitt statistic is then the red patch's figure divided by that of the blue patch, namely 0.66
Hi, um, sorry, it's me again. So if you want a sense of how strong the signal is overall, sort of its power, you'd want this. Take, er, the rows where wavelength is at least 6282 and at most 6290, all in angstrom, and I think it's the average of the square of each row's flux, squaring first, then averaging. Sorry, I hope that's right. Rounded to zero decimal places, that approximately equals 247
